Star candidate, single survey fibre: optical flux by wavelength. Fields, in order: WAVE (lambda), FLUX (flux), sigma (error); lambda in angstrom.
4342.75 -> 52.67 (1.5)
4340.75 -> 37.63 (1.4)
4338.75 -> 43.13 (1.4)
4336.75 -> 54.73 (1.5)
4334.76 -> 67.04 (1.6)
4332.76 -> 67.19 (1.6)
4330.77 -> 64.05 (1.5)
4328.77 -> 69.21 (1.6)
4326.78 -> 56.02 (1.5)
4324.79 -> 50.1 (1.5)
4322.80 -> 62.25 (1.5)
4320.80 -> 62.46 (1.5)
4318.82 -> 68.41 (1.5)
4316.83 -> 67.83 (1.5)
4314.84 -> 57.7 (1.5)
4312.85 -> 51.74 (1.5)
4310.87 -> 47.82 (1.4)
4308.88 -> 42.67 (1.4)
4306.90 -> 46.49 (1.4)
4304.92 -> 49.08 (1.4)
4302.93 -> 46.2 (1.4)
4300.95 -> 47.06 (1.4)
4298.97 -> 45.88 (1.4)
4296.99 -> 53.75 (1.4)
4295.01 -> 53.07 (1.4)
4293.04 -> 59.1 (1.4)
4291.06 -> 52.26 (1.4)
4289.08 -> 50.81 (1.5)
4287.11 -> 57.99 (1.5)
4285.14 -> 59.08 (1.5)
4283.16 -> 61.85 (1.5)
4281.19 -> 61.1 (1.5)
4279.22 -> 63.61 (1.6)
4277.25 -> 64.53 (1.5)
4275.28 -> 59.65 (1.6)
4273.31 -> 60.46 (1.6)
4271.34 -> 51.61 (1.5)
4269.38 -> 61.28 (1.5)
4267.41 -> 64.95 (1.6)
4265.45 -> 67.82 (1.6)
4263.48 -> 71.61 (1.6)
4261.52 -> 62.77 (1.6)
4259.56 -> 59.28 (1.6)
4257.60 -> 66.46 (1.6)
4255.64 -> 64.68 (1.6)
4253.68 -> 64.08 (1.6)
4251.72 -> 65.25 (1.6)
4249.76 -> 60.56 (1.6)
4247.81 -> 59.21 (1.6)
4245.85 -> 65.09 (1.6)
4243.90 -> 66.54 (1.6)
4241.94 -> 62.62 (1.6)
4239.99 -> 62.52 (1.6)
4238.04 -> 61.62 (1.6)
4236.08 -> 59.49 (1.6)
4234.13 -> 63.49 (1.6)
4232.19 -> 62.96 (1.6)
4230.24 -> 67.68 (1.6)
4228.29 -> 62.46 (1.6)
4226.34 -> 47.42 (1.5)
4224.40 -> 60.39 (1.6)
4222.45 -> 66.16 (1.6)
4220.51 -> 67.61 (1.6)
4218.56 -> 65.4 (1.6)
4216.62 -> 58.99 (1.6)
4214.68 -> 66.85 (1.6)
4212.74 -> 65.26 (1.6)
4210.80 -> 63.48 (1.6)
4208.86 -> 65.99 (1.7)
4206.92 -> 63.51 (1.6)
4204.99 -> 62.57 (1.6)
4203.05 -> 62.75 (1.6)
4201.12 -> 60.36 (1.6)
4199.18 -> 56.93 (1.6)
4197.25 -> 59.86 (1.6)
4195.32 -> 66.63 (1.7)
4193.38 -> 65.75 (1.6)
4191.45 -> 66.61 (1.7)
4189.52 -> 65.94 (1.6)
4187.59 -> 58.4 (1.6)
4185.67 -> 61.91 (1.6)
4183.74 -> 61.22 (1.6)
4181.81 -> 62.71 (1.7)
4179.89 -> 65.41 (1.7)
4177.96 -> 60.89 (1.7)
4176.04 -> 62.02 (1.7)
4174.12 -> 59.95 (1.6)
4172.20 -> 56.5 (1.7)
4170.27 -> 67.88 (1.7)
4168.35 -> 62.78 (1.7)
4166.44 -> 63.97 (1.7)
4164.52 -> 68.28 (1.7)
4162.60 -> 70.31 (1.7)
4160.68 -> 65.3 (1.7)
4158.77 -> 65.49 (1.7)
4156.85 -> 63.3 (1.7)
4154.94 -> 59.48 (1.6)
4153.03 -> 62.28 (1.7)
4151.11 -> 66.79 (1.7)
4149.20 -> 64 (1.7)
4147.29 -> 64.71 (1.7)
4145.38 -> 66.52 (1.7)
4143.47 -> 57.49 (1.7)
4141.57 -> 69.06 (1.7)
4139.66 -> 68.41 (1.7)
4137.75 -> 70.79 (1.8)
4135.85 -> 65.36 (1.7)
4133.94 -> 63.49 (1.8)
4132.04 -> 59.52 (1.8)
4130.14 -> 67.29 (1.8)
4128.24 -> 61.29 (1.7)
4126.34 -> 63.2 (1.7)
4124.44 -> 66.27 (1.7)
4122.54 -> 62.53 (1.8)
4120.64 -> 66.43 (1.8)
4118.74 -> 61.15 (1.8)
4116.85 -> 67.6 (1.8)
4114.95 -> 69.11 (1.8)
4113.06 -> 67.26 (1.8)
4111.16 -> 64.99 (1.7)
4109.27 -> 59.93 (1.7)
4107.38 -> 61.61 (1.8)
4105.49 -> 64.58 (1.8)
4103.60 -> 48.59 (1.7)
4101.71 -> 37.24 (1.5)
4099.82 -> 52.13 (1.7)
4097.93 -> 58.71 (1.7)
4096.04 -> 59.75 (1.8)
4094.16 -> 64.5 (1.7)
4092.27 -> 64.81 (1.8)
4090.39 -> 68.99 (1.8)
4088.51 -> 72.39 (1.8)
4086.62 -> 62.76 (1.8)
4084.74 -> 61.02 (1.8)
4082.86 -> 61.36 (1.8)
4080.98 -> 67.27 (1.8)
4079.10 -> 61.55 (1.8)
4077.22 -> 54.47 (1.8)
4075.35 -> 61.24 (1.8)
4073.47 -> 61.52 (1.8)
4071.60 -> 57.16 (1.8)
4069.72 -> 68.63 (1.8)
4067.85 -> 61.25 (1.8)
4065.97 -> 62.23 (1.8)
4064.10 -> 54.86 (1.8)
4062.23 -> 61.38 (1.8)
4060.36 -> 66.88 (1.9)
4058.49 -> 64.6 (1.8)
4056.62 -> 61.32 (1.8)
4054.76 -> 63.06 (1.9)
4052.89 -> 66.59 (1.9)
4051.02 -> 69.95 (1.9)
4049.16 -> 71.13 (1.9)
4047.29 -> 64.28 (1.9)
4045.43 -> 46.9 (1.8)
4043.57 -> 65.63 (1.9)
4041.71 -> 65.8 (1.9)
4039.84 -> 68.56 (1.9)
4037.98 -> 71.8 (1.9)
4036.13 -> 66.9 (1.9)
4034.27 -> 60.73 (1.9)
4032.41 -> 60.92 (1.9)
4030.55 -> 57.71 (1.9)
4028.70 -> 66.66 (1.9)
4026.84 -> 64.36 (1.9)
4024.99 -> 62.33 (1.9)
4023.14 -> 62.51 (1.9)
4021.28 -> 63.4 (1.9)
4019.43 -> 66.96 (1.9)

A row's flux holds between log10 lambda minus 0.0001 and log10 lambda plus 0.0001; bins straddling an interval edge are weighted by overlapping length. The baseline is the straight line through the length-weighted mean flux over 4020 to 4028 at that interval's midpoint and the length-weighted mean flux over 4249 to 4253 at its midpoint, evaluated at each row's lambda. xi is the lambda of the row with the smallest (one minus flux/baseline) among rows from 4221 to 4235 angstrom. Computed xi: 4230.24 angstrom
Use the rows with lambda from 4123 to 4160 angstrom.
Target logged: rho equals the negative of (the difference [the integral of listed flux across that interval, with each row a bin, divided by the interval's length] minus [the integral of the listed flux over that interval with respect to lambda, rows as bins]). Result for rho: 2320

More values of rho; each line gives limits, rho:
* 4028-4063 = 2185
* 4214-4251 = 2249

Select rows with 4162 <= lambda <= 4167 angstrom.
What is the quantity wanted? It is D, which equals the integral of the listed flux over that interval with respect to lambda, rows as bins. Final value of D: 338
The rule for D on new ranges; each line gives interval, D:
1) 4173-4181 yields 496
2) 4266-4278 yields 727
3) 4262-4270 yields 531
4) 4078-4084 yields 378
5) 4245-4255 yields 629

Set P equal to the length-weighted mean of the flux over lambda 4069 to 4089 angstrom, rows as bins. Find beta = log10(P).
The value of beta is 1.79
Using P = 62.4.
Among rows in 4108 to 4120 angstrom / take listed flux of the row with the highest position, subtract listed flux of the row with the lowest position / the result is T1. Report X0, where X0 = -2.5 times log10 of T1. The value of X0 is -0.2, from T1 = 1.2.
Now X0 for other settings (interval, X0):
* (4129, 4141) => -0.1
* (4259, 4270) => -0.8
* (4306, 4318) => -3.3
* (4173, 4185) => -0.3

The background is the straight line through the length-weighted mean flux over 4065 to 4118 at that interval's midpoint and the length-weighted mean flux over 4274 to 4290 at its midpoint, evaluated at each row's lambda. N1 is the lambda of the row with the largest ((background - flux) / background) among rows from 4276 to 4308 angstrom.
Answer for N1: 4298.97 angstrom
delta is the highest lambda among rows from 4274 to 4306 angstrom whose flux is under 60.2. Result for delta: 4304.92 angstrom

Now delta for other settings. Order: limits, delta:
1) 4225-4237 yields 4236.08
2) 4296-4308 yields 4306.90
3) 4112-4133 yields 4132.04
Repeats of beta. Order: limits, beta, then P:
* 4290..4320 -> 1.72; 52.7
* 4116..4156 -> 1.81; 64.5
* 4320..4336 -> 1.79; 62.2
